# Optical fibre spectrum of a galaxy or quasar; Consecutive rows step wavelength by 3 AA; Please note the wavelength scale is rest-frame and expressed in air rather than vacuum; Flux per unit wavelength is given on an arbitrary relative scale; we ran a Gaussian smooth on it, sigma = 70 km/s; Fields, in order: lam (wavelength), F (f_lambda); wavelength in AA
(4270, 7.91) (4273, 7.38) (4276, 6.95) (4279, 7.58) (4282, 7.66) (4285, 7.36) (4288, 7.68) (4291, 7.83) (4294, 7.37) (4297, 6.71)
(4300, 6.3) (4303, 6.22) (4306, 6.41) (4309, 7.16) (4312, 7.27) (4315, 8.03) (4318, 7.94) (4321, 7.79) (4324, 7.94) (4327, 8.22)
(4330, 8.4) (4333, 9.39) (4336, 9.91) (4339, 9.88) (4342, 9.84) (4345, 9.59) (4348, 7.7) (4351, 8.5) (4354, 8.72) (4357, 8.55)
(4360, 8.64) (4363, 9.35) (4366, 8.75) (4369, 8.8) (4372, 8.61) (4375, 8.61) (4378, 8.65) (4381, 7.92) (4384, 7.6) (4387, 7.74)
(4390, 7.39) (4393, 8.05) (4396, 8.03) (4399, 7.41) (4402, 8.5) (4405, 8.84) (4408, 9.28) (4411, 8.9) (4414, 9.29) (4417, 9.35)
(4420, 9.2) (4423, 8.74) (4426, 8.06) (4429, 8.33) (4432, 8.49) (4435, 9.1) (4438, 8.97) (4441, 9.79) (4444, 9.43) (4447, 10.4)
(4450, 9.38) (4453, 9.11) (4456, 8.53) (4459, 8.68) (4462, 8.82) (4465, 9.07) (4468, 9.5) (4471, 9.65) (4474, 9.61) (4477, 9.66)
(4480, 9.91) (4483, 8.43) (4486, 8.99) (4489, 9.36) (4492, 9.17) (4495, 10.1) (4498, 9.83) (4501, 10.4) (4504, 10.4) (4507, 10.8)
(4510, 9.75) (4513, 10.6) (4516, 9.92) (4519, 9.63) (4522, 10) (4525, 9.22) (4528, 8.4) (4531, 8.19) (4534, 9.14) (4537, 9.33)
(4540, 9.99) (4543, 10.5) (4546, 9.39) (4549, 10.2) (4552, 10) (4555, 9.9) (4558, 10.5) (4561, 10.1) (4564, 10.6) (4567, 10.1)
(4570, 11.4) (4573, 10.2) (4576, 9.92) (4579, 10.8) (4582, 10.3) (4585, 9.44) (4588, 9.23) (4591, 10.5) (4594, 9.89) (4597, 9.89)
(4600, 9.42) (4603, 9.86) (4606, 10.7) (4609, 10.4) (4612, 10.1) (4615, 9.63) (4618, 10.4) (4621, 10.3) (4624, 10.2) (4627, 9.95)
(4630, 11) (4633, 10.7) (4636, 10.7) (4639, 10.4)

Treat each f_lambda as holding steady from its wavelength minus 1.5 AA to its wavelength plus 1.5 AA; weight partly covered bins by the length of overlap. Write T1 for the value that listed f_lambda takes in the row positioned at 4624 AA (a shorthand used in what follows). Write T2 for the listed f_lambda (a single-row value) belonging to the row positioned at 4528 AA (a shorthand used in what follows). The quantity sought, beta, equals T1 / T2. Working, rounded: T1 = 10.2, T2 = 8.4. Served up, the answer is 1.21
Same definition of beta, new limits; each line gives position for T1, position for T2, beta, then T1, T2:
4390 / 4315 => 0.92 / 7.39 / 8.03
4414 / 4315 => 1.16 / 9.29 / 8.03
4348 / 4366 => 0.88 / 7.7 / 8.75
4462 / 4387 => 1.14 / 8.82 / 7.74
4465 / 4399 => 1.22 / 9.07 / 7.41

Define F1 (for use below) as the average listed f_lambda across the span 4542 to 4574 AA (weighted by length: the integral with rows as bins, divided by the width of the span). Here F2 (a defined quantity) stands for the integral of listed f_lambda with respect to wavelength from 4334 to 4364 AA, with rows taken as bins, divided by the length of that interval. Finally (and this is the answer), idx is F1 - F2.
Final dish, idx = 1.2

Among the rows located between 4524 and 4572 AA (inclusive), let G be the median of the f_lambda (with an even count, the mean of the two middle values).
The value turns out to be 10.0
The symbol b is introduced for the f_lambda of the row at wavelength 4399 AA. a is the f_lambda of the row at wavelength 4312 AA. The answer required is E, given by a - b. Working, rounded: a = 7.27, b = 7.41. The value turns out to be -0.1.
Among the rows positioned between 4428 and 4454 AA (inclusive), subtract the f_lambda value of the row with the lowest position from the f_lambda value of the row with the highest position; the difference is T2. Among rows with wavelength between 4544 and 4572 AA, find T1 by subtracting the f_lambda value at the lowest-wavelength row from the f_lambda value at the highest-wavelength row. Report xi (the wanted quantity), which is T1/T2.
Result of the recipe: 3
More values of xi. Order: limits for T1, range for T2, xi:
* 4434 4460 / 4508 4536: 1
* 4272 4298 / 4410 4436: -3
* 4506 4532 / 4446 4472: 3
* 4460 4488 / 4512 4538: 0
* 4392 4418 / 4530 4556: 1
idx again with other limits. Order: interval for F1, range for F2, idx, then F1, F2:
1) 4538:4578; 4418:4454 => 1.1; 10.2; 9.1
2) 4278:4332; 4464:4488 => -1.9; 7.5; 9.4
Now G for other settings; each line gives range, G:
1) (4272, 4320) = 7.4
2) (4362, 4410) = 8.6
